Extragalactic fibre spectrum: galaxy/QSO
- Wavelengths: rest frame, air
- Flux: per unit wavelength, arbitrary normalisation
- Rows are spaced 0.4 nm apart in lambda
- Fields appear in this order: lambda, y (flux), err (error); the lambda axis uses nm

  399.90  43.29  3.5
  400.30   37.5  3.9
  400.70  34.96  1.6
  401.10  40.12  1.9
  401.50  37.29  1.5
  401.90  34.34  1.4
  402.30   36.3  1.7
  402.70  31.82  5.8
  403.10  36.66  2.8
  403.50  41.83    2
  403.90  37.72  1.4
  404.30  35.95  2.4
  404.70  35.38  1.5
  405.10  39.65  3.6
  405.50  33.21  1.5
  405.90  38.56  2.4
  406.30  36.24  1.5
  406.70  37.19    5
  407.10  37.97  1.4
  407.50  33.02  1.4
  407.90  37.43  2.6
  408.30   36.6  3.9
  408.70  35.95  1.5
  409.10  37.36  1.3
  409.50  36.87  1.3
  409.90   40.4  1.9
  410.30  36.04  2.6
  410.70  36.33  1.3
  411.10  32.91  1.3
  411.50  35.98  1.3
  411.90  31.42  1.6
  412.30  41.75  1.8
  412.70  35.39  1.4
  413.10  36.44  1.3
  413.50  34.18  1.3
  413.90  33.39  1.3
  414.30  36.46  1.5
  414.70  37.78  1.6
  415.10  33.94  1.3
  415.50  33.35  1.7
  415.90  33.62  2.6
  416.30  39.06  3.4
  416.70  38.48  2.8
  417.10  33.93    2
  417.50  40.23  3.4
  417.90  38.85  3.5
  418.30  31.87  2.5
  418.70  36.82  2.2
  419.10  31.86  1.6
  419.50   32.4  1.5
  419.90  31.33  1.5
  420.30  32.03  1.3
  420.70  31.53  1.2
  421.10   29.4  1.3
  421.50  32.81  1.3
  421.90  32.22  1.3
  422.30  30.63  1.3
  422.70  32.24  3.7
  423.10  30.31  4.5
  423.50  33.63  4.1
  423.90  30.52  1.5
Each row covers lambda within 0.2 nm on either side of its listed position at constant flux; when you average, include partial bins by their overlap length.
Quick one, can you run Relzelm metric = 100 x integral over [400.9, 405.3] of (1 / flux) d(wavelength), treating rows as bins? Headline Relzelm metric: 12.0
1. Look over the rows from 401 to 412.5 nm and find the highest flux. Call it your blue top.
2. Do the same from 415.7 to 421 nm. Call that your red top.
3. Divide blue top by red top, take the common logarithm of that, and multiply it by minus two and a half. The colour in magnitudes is -0.042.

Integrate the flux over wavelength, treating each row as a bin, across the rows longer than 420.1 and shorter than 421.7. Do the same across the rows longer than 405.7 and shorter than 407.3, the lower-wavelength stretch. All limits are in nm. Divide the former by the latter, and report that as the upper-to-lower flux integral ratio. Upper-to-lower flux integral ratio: 0.84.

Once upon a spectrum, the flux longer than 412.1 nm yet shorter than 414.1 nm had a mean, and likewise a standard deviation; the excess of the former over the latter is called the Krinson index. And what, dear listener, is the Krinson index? 33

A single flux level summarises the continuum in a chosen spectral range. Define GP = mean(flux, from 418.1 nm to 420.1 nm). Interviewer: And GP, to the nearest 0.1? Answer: 32.9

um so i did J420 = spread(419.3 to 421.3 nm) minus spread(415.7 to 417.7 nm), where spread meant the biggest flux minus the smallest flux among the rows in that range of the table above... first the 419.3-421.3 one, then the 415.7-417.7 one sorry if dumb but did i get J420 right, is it -3.6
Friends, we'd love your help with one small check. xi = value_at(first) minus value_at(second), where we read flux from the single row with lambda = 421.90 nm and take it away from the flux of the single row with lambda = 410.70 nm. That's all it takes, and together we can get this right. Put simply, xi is 4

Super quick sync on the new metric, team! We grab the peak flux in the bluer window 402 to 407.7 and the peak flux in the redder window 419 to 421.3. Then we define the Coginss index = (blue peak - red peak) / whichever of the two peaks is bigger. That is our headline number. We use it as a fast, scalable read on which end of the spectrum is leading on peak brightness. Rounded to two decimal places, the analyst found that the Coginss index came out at 0.23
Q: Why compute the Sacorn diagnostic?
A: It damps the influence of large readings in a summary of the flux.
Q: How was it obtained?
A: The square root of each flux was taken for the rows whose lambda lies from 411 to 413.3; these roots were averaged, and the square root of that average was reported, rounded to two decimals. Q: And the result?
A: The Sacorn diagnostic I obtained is 2.44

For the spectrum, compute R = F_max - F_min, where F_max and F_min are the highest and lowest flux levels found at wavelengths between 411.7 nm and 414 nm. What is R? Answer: 10.3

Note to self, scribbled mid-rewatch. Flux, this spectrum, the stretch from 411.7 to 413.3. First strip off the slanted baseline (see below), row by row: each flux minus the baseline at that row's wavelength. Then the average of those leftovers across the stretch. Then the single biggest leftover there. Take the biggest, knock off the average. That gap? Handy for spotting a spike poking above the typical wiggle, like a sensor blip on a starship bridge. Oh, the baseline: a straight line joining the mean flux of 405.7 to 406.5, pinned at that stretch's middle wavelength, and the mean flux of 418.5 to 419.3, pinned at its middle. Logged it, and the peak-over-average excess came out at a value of 5.5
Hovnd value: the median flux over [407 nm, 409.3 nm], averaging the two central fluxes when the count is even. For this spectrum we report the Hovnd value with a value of 37.0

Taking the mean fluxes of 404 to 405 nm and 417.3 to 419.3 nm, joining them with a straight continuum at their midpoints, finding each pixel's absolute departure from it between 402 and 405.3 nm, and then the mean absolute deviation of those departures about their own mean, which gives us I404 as 1.8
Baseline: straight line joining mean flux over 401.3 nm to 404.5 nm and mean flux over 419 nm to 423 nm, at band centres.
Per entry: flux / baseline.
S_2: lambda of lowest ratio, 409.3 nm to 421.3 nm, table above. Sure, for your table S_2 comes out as 411.90 nm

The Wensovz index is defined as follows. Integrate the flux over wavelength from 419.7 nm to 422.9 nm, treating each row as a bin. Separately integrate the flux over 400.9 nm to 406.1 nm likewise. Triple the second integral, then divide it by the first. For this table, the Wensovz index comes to 6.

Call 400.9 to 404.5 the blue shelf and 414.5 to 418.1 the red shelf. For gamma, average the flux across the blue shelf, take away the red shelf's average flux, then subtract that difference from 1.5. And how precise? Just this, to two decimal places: 1.19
